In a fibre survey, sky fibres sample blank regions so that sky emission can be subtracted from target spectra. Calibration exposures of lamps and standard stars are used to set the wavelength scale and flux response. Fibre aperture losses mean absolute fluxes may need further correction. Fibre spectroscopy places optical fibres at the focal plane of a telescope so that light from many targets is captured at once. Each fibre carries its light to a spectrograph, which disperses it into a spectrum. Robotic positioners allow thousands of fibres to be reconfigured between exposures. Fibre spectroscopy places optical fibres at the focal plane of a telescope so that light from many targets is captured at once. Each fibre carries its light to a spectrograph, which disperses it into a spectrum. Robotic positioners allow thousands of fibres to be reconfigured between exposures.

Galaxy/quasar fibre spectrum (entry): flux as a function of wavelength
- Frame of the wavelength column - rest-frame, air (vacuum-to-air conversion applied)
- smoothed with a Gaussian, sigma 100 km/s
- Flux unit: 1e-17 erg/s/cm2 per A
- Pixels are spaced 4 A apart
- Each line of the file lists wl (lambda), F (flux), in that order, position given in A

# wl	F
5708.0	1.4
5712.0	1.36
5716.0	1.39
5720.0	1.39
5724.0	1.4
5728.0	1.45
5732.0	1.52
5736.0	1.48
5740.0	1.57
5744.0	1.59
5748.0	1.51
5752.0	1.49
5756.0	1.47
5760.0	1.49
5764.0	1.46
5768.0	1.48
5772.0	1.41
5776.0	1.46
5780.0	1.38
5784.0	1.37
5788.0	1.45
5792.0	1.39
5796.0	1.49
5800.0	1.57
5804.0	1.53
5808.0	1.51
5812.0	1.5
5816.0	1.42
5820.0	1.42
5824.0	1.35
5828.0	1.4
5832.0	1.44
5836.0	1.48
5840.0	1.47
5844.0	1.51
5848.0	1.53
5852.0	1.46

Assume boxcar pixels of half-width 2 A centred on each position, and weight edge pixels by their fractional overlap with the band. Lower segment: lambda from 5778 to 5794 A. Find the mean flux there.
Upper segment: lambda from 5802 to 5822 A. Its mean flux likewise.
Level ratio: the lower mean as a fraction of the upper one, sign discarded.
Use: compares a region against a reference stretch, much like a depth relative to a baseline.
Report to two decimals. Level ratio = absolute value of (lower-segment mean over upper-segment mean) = 0.95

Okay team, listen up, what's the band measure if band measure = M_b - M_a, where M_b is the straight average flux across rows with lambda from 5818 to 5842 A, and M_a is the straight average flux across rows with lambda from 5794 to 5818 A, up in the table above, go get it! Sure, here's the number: -0.077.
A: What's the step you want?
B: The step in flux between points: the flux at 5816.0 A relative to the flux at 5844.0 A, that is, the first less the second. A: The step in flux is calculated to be -0.090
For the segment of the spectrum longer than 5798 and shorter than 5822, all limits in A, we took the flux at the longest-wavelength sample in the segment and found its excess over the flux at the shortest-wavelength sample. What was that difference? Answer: -0.15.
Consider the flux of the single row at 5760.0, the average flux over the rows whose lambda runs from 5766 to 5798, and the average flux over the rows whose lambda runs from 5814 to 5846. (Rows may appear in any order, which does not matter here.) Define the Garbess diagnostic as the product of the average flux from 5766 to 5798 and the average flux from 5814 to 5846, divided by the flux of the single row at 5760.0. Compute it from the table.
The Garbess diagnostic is 1.38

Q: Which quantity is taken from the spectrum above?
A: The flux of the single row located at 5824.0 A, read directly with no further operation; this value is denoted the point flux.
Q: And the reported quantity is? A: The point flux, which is 1.35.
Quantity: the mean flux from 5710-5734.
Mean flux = 1.42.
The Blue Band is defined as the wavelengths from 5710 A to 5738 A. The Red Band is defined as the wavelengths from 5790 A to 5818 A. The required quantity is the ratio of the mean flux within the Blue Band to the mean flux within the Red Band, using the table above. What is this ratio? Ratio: 0.96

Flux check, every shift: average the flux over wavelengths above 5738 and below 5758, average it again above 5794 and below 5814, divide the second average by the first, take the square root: 1.00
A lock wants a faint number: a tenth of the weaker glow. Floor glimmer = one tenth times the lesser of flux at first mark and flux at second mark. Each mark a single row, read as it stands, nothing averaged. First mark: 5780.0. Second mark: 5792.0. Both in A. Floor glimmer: 0.138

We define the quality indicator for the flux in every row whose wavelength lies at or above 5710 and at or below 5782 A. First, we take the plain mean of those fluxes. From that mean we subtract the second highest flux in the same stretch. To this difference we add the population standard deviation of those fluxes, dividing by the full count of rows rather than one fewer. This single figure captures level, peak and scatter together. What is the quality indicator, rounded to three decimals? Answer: -0.046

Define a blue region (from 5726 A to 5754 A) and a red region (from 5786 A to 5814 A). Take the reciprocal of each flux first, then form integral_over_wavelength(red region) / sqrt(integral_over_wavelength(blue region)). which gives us 4.37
